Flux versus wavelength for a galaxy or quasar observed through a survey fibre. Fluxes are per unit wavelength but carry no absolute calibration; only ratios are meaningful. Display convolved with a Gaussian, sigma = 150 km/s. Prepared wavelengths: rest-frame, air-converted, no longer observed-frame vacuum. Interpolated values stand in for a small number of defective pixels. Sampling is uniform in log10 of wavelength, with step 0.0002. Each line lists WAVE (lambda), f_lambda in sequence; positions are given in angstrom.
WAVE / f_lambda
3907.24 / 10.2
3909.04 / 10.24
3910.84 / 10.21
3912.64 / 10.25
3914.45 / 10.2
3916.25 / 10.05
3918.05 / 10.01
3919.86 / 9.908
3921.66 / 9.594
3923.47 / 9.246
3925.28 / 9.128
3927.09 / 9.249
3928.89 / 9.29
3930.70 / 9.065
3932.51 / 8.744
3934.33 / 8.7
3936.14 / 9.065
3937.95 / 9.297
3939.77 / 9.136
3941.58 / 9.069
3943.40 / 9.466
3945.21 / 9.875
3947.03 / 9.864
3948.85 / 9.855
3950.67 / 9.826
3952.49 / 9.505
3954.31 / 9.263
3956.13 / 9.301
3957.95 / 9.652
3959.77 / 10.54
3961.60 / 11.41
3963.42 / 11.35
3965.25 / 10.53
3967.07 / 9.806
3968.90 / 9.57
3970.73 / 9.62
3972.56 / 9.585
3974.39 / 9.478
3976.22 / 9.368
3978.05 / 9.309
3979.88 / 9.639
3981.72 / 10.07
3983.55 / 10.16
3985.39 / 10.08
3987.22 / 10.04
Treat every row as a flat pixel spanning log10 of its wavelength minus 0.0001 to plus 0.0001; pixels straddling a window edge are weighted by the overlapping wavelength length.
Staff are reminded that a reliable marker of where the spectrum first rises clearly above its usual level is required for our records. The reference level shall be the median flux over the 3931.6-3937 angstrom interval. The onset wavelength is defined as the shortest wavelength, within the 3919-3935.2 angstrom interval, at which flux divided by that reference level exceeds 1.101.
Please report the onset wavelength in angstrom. 3919.86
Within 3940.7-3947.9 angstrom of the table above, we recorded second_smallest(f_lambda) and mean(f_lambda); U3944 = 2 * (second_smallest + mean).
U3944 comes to 38.1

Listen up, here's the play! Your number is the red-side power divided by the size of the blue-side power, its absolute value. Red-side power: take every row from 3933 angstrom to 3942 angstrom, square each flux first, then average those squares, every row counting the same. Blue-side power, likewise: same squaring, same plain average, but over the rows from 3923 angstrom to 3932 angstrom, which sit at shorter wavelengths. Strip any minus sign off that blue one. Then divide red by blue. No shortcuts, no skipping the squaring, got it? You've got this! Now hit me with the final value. 0.97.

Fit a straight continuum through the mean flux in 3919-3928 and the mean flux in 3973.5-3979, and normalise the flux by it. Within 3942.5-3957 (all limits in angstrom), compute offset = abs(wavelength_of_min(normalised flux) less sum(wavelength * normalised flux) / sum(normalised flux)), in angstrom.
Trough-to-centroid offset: 4.6 angstrom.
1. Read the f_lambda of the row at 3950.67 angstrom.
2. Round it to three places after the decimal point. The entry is 9.826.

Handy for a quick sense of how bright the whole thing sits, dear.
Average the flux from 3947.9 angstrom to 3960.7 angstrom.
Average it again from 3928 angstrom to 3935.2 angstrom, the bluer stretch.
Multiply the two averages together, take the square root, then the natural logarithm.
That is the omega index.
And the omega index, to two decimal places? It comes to 2.23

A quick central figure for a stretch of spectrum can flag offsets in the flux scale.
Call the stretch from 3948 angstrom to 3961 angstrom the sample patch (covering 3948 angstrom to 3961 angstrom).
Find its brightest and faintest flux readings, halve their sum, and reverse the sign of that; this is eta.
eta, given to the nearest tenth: -9.9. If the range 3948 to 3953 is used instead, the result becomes -9.7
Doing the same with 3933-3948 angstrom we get -9.3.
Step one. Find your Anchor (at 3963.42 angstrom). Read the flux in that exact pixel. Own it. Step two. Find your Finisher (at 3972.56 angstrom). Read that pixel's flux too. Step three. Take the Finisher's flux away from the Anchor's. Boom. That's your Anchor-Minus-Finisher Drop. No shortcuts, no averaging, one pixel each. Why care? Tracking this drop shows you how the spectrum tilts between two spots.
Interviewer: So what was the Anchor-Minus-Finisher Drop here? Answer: 1.8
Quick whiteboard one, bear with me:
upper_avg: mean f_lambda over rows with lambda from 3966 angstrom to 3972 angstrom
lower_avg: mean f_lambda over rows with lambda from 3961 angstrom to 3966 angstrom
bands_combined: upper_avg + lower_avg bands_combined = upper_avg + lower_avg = 20.8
